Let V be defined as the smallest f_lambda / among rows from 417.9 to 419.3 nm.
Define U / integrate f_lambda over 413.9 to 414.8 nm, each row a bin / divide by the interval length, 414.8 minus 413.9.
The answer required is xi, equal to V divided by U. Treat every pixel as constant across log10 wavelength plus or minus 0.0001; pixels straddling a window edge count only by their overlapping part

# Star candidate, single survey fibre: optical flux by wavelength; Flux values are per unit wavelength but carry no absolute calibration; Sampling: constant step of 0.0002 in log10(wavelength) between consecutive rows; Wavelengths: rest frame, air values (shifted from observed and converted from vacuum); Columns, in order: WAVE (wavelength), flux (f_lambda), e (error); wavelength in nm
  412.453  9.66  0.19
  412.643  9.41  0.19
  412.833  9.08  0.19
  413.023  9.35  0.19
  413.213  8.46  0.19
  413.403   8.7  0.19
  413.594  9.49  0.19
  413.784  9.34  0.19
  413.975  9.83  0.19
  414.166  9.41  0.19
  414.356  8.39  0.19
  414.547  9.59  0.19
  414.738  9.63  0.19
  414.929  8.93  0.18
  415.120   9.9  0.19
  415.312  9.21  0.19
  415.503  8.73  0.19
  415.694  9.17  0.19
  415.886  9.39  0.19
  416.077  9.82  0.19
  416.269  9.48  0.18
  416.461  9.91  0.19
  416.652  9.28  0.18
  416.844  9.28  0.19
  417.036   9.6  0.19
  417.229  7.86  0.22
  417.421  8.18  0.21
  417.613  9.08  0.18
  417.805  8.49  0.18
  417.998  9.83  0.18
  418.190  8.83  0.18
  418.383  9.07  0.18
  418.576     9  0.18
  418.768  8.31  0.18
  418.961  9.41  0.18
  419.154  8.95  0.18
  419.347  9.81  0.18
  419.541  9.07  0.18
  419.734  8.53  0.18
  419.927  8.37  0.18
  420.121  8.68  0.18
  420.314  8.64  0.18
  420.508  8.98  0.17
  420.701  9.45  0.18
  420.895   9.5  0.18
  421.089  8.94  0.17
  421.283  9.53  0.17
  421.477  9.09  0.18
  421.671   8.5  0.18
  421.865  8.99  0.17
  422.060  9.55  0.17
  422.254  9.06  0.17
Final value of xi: 0.89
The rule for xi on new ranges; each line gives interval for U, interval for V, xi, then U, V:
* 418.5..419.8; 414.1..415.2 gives 0.93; 9.02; 8.39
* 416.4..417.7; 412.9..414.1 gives 0.94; 9.00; 8.46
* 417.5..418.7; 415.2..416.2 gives 0.97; 9.03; 8.73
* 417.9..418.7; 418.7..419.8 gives 0.91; 9.15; 8.31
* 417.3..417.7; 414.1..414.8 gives 0.98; 8.58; 8.39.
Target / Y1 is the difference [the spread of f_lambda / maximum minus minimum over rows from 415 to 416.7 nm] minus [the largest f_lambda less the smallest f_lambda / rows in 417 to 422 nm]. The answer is -0.8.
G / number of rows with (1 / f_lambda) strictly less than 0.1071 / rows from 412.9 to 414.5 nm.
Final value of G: 5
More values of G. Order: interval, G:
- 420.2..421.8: 3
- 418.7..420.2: 2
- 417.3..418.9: 1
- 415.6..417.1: 5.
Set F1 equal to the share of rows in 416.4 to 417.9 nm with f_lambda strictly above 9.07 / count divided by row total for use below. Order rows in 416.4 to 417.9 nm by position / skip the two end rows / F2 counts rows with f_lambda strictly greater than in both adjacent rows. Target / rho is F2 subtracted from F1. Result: -1.4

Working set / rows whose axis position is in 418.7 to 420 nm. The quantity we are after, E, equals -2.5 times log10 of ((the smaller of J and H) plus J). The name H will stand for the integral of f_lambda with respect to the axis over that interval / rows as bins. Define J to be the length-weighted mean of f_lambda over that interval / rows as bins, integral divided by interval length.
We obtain -3.13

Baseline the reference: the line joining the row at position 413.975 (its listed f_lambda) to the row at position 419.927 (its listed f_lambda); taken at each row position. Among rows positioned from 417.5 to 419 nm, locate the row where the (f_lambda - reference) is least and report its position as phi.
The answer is 417.805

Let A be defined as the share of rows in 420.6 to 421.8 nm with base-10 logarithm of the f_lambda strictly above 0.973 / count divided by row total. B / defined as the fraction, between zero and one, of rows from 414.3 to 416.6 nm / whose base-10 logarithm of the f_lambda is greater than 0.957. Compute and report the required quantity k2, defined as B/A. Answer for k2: 1.5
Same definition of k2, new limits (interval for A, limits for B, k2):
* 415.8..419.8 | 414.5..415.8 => 2.1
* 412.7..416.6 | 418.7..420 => 1.0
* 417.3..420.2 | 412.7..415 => 3.3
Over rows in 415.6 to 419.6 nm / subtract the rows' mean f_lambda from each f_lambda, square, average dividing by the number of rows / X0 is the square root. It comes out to 0.549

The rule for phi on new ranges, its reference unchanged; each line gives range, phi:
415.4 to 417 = 415.503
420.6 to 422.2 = 421.671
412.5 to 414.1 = 413.213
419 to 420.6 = 419.927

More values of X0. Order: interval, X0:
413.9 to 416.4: 0.434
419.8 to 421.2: 0.389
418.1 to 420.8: 0.409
